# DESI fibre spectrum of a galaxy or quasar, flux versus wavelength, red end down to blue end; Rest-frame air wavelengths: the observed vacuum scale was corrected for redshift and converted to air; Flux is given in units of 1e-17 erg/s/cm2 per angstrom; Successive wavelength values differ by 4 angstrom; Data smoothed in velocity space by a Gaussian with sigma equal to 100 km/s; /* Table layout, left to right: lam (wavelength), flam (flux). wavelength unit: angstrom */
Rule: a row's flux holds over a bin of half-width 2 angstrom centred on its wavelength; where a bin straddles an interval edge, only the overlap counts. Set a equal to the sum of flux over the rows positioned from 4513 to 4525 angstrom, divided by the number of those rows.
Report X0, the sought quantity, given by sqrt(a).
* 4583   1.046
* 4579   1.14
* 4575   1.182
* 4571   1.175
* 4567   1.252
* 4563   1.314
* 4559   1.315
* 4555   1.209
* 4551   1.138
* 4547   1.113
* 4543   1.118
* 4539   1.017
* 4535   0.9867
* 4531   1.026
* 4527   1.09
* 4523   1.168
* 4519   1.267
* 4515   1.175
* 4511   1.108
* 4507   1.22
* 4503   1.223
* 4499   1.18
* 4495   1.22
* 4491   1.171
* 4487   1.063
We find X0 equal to 1.10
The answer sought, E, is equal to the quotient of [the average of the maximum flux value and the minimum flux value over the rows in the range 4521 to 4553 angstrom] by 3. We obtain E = 0.359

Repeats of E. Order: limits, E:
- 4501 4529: 0.393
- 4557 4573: 0.415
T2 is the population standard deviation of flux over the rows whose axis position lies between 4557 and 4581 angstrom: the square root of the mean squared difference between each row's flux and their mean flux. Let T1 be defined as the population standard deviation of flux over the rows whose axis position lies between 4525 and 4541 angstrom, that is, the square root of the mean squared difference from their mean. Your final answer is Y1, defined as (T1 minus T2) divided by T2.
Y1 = -0.5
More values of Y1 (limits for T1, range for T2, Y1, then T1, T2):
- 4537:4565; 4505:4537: 0.1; 0.102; 0.089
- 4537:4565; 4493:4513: 1.3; 0.102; 0.044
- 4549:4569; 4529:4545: 0.4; 0.067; 0.049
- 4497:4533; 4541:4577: 0.0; 0.071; 0.073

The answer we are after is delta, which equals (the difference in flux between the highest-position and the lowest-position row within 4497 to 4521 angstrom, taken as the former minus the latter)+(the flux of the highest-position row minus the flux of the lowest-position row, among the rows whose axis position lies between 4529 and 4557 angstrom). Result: 0.27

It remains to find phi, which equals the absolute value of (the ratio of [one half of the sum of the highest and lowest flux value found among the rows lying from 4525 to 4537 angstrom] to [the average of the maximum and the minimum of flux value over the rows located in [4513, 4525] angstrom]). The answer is 0.85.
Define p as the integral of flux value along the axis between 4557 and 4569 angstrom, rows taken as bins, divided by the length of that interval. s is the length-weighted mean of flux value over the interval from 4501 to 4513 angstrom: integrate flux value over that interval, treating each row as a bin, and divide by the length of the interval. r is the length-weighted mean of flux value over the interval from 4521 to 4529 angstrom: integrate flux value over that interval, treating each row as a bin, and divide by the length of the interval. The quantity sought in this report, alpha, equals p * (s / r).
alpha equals 1.36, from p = 1.29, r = 1.13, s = 1.18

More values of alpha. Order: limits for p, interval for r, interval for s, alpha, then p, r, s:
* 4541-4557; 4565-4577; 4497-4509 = 1.15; 1.14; 1.20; 1.21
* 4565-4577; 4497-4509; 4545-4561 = 1.19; 1.20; 1.21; 1.19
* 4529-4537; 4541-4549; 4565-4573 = 1.09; 1.01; 1.12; 1.21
